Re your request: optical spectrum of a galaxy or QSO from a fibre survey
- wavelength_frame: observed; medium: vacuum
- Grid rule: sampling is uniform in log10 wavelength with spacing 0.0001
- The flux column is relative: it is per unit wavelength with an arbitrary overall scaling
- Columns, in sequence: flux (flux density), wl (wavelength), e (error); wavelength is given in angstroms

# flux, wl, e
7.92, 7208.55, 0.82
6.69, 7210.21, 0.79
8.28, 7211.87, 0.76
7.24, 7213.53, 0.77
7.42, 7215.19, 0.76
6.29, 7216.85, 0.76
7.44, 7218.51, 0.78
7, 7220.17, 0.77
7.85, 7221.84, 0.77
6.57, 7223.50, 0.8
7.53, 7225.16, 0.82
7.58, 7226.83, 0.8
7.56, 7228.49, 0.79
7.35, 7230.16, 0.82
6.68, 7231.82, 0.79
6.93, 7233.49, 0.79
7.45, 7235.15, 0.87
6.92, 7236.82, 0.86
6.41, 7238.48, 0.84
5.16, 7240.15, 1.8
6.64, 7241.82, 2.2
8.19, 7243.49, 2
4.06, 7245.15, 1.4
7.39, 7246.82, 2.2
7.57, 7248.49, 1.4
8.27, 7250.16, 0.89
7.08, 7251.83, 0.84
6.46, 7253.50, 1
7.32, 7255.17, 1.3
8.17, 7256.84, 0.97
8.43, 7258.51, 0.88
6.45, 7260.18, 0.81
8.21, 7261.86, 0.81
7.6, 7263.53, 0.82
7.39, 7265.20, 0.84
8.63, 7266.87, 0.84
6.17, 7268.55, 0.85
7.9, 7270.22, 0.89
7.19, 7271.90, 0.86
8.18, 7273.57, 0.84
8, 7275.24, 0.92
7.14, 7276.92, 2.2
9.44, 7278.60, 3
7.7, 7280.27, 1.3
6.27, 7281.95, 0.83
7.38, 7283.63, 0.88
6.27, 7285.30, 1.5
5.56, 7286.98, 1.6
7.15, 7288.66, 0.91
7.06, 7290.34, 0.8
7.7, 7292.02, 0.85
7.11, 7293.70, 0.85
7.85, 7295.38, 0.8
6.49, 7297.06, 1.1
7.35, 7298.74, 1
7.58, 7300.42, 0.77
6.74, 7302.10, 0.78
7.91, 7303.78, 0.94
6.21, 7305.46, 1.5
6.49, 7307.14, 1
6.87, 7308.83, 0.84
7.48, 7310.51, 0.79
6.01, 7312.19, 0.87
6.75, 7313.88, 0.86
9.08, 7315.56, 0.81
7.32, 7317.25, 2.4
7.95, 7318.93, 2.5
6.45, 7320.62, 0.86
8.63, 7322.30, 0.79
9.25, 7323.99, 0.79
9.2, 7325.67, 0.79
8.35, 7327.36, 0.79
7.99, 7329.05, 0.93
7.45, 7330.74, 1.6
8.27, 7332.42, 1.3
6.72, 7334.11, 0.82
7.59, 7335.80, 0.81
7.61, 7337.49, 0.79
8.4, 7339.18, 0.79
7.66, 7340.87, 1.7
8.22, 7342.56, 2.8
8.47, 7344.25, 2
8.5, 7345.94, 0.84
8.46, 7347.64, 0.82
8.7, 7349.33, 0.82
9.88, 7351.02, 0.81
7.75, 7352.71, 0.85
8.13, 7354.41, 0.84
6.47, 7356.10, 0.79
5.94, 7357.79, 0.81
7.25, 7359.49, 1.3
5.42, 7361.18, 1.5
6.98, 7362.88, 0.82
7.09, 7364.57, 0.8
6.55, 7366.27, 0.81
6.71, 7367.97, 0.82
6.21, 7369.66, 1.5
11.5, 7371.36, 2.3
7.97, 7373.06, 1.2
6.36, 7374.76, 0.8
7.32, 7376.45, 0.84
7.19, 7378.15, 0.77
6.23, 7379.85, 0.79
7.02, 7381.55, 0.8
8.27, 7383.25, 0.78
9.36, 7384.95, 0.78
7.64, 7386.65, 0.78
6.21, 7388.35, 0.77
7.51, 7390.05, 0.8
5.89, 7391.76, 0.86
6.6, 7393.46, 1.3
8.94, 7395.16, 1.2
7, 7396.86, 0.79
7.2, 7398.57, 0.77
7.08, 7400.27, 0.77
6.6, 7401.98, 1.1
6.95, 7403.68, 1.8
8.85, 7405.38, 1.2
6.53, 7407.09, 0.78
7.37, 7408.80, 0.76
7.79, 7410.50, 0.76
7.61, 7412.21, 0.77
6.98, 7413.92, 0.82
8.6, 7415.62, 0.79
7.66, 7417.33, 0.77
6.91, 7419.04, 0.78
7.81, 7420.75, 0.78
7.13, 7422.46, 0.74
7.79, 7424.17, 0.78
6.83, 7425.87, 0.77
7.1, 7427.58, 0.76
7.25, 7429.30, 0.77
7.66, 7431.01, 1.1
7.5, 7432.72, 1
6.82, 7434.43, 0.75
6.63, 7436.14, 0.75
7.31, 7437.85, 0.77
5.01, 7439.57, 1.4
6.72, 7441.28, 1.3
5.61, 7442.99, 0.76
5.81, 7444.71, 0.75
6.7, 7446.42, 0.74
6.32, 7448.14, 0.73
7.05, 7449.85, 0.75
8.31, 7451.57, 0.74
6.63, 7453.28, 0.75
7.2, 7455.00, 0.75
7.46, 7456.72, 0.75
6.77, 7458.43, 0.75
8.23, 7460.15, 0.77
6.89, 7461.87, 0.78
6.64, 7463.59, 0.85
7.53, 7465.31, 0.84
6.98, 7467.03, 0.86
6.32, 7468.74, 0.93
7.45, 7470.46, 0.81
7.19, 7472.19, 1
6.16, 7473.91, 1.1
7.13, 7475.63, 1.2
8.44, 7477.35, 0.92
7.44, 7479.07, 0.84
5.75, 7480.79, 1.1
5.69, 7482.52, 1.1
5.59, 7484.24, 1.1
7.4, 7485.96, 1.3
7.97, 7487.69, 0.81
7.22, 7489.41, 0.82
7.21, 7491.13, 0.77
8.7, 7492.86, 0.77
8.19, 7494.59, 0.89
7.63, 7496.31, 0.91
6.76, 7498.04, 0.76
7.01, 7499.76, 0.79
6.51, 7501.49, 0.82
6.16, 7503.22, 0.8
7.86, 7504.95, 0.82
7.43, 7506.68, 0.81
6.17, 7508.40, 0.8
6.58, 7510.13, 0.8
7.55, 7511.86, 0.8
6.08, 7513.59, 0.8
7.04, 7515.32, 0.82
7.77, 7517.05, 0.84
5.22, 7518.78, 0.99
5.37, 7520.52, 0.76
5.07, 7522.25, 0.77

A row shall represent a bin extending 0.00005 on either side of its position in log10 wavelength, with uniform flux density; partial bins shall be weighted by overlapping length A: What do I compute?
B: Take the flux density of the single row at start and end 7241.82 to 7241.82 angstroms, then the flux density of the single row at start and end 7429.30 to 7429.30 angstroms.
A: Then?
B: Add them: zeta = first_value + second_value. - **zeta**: 13.9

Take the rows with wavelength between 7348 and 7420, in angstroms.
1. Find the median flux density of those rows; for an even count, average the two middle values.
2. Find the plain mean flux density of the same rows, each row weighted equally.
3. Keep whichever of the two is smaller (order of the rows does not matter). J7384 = 7.14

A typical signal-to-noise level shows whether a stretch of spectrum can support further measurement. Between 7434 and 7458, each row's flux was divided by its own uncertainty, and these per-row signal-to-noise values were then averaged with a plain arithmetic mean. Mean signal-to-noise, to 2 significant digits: 8.4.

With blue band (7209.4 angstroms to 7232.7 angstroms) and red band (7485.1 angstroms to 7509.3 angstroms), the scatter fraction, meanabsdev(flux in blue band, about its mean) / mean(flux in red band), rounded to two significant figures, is 0.059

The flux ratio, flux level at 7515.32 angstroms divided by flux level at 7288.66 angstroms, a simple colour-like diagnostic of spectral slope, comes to 0.98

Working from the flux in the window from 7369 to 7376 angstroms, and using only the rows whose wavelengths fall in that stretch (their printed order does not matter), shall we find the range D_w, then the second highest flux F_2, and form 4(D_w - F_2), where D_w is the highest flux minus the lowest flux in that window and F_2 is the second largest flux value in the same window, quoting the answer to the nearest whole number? -11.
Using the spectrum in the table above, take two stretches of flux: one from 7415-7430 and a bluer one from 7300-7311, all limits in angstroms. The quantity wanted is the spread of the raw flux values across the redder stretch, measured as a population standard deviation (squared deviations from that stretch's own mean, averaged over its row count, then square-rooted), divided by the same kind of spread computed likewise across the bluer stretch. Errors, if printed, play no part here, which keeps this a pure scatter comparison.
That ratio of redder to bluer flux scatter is 0.9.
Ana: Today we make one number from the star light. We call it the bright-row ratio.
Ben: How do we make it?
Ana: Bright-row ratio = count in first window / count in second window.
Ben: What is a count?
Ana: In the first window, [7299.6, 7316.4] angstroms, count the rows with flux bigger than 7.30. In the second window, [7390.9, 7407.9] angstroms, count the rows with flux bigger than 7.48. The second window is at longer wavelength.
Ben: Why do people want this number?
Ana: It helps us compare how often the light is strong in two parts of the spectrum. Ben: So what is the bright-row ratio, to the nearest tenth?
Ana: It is 2.0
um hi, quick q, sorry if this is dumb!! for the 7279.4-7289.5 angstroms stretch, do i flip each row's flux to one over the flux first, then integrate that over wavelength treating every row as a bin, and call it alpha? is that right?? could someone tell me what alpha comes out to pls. 1.52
